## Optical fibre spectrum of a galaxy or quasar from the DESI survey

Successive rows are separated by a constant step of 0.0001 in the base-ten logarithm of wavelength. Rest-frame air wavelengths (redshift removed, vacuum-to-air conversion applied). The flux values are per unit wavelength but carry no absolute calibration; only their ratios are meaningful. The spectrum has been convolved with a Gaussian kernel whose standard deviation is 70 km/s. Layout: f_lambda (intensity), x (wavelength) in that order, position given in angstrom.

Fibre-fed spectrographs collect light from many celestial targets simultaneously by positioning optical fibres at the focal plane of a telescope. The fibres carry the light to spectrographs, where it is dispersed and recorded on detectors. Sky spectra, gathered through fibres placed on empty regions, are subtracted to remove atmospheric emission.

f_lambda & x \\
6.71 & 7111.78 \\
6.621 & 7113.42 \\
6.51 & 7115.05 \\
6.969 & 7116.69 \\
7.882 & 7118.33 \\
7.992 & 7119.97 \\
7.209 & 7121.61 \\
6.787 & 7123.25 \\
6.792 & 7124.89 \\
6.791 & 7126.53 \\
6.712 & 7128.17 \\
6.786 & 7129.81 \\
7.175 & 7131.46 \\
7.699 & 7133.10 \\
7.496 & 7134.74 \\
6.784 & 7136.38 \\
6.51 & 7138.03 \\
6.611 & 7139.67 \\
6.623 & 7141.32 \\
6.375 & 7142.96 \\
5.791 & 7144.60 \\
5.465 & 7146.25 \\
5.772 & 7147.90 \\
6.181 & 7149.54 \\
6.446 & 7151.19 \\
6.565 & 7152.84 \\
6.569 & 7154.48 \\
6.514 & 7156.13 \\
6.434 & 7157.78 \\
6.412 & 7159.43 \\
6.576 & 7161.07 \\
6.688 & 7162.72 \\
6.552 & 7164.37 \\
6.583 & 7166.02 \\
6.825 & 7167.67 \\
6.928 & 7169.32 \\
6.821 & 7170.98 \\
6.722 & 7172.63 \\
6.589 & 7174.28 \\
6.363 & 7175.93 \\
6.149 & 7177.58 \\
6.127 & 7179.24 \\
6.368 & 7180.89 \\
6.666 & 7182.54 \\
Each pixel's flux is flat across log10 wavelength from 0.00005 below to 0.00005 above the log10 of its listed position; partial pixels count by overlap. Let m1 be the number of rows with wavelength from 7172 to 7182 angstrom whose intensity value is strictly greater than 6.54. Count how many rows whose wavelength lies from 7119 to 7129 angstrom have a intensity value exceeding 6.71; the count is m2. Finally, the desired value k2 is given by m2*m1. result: 12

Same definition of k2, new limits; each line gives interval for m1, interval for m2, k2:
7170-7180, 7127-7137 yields 18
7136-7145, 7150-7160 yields 0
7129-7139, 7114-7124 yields 25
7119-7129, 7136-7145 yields 6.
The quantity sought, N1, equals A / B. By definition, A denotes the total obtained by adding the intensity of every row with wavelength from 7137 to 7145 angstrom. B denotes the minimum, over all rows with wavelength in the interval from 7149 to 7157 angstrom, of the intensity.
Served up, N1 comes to 5.2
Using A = 32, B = 6.181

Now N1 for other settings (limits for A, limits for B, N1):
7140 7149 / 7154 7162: 4.7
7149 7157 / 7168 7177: 5.1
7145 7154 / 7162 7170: 4.6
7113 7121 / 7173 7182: 5.9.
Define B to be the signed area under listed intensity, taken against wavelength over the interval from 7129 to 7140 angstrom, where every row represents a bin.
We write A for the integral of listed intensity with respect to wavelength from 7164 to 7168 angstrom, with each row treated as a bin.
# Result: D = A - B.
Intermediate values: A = 27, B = 77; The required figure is -51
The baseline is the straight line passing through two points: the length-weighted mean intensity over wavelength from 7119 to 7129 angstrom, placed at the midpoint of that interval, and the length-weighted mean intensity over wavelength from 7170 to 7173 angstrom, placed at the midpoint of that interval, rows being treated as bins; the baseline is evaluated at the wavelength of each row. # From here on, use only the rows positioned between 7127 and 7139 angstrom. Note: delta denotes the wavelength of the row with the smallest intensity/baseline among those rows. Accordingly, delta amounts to 7138.03 angstrom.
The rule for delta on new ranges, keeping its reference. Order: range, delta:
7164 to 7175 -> 7164.37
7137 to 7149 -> 7146.25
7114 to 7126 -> 7115.05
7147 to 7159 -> 7147.90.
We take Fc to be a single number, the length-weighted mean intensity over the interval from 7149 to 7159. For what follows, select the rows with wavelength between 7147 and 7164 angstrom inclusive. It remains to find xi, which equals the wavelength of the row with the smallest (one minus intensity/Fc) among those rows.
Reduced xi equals 7162.72 angstrom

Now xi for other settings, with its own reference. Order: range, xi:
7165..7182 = 7169.32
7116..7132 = 7119.97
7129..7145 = 7133.10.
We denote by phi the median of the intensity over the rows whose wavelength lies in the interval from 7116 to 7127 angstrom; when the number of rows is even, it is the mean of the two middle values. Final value 7.0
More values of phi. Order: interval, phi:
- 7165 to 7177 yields 6.7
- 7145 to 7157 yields 6.4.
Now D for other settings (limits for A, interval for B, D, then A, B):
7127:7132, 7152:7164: -44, 34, 78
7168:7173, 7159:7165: -5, 34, 39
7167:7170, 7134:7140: -21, 21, 41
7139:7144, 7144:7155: -35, 33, 67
